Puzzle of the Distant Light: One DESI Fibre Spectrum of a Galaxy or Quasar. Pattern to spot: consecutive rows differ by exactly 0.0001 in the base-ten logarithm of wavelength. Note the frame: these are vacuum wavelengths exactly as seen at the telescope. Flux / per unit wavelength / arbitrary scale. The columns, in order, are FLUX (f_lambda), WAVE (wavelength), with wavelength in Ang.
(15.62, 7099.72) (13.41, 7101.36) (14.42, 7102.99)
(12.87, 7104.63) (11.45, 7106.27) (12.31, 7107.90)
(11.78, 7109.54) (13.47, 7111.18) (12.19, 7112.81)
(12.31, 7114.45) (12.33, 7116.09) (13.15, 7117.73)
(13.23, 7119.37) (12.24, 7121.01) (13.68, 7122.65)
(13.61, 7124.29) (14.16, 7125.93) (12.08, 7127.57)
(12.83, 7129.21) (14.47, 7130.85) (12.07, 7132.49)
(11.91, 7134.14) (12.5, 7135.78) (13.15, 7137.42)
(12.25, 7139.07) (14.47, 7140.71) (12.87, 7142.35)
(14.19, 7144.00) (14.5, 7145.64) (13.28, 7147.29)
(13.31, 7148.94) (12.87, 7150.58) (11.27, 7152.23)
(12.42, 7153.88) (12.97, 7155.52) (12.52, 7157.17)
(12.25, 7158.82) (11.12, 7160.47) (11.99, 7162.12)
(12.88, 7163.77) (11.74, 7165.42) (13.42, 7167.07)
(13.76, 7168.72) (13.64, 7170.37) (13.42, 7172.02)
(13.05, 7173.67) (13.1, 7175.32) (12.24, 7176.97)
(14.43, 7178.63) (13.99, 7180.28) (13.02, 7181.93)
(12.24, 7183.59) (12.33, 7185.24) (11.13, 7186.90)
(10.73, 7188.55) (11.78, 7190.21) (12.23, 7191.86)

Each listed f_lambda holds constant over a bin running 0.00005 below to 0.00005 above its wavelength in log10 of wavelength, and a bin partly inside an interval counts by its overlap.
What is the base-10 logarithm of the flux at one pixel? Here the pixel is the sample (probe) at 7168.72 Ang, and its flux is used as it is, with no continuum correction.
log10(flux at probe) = 1.14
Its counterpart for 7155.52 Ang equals 1.11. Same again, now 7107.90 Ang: 1.09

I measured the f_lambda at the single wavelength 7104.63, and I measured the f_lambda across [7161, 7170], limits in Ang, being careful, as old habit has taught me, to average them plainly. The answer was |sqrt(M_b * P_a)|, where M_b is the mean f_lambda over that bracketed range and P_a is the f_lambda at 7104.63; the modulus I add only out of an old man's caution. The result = 12.8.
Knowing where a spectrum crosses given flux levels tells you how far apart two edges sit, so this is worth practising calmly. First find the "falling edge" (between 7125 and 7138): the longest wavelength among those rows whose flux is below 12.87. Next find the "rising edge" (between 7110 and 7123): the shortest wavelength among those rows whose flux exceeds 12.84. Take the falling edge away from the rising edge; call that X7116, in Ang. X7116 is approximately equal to -24.6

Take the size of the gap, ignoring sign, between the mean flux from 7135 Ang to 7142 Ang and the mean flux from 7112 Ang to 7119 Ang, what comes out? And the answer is 0.6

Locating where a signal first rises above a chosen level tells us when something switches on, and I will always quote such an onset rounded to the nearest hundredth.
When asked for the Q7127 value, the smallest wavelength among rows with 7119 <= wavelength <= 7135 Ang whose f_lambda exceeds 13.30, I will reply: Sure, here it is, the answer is 7122.65 Ang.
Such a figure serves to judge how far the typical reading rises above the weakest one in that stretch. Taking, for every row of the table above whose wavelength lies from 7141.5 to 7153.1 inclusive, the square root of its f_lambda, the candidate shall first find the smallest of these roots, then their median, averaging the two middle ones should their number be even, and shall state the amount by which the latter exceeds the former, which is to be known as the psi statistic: 0.29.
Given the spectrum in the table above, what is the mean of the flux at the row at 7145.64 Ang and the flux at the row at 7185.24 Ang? 13.4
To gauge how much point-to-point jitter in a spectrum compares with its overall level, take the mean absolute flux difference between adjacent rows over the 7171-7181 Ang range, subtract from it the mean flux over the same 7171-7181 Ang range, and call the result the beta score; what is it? -12.6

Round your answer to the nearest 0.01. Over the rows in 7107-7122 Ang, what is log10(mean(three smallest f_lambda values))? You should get 1.08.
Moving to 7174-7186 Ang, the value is 1.09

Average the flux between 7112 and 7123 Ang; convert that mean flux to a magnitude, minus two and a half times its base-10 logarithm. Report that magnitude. -2.76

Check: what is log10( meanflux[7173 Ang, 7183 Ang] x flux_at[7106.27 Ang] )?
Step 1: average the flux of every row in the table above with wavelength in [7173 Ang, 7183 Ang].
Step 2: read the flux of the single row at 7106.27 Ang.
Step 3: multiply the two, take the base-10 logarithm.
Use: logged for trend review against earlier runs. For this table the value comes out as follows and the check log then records 2.18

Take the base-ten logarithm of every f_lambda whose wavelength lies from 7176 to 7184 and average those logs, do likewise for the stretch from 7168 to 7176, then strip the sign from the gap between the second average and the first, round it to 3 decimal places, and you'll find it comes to 0.008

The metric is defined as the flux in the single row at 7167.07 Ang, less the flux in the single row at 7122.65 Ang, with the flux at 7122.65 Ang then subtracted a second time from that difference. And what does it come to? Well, -13.9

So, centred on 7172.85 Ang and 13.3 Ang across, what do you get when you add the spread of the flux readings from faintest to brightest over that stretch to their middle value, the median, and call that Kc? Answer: 15.6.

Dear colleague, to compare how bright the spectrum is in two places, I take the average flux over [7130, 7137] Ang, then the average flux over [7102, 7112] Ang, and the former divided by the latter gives 1.00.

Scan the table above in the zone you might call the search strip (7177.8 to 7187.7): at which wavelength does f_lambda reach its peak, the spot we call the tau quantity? 7178.63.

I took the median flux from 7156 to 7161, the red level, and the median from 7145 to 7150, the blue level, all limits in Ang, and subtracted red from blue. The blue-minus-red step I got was 1.1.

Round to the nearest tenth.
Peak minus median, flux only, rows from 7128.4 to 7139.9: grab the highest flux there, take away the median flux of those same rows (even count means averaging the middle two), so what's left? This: 2.0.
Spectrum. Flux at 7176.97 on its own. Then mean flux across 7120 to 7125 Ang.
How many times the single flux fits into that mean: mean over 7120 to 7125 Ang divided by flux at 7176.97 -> 1.08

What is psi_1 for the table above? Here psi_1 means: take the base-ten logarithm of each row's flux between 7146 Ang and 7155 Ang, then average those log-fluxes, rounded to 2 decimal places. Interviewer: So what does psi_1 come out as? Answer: 1.10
